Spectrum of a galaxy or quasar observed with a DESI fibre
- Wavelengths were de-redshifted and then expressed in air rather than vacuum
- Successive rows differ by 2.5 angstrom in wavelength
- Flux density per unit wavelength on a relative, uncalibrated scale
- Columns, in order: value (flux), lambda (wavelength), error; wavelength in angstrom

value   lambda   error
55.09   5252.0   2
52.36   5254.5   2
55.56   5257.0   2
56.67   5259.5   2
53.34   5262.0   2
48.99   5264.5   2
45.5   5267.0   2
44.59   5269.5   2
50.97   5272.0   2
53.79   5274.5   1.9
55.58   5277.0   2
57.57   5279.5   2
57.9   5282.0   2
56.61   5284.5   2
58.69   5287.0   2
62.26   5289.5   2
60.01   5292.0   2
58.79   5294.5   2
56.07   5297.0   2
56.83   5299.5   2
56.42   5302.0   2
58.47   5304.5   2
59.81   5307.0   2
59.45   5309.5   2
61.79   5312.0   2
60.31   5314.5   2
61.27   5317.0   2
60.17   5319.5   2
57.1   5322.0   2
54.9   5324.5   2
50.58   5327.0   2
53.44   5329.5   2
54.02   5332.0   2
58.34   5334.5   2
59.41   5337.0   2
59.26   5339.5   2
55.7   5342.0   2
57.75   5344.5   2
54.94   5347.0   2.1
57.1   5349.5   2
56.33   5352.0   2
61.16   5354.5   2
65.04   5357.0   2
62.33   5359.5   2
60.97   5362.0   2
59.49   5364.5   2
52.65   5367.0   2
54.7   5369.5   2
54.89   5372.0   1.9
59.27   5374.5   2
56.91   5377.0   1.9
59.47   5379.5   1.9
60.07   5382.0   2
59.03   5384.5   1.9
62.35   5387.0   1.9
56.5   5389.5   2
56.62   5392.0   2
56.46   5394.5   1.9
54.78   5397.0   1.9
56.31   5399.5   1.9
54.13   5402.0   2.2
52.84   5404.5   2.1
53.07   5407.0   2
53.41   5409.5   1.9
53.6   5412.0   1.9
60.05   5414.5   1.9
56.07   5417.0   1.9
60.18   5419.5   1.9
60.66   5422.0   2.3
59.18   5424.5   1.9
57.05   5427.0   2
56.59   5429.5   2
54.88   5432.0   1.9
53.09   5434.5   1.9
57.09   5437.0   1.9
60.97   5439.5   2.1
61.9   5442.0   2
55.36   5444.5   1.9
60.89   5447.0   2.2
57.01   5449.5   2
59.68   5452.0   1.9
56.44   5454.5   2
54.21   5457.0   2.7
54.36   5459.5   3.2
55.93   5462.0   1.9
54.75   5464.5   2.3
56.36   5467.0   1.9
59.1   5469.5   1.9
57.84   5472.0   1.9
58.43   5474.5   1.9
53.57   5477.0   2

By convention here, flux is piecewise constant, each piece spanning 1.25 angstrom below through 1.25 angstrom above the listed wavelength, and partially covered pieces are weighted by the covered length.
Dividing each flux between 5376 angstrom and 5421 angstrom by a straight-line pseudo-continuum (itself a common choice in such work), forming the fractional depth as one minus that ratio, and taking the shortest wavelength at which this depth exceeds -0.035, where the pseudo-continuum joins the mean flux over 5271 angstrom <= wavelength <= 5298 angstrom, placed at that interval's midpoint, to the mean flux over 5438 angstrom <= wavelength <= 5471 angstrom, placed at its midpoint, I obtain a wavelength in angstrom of 5377.0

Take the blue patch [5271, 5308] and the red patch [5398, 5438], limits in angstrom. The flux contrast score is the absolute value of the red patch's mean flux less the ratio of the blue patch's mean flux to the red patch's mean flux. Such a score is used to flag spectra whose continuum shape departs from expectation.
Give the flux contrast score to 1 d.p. 55.1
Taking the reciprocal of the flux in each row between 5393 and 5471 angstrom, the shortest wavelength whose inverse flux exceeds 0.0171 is 5394.5 angstrom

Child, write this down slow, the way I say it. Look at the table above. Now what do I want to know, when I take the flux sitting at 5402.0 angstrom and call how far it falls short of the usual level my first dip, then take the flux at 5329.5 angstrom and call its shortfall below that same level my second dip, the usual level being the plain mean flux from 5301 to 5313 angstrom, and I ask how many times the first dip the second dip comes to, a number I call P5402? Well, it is 1.1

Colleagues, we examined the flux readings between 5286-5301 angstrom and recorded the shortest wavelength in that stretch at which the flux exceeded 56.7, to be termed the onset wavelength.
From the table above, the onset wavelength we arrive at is 5287.0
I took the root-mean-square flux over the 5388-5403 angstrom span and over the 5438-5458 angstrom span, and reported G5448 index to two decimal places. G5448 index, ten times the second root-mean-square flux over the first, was 10.46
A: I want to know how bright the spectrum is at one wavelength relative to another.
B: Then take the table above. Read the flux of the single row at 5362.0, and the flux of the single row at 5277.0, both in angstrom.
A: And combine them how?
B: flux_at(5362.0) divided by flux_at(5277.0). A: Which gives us 1.10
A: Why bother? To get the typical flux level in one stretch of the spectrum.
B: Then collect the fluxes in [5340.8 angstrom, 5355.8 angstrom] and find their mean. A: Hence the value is 57.2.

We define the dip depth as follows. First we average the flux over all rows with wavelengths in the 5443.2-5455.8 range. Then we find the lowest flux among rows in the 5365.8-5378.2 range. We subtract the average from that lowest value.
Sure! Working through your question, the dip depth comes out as -5.2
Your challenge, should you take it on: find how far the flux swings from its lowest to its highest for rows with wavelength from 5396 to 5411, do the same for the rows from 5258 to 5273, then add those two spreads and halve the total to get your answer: 7.8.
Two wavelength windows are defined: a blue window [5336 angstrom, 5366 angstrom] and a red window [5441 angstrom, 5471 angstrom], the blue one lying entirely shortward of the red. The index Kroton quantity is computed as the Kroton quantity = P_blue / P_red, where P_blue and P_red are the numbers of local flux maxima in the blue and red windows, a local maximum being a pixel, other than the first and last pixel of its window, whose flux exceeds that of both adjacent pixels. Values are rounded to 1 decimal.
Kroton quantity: 1.0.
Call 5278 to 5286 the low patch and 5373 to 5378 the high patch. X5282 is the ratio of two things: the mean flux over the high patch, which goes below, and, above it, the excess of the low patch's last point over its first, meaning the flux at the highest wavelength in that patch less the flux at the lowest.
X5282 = -0.02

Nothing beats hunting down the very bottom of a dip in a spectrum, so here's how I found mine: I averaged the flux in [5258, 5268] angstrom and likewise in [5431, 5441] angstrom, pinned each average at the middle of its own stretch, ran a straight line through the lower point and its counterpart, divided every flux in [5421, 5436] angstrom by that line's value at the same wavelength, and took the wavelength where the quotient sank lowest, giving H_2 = 5434.5 angstrom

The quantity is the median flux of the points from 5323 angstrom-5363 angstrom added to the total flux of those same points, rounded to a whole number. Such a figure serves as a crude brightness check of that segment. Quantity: 979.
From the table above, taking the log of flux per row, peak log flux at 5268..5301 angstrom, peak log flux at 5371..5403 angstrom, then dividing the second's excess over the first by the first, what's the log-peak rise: 0.0003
